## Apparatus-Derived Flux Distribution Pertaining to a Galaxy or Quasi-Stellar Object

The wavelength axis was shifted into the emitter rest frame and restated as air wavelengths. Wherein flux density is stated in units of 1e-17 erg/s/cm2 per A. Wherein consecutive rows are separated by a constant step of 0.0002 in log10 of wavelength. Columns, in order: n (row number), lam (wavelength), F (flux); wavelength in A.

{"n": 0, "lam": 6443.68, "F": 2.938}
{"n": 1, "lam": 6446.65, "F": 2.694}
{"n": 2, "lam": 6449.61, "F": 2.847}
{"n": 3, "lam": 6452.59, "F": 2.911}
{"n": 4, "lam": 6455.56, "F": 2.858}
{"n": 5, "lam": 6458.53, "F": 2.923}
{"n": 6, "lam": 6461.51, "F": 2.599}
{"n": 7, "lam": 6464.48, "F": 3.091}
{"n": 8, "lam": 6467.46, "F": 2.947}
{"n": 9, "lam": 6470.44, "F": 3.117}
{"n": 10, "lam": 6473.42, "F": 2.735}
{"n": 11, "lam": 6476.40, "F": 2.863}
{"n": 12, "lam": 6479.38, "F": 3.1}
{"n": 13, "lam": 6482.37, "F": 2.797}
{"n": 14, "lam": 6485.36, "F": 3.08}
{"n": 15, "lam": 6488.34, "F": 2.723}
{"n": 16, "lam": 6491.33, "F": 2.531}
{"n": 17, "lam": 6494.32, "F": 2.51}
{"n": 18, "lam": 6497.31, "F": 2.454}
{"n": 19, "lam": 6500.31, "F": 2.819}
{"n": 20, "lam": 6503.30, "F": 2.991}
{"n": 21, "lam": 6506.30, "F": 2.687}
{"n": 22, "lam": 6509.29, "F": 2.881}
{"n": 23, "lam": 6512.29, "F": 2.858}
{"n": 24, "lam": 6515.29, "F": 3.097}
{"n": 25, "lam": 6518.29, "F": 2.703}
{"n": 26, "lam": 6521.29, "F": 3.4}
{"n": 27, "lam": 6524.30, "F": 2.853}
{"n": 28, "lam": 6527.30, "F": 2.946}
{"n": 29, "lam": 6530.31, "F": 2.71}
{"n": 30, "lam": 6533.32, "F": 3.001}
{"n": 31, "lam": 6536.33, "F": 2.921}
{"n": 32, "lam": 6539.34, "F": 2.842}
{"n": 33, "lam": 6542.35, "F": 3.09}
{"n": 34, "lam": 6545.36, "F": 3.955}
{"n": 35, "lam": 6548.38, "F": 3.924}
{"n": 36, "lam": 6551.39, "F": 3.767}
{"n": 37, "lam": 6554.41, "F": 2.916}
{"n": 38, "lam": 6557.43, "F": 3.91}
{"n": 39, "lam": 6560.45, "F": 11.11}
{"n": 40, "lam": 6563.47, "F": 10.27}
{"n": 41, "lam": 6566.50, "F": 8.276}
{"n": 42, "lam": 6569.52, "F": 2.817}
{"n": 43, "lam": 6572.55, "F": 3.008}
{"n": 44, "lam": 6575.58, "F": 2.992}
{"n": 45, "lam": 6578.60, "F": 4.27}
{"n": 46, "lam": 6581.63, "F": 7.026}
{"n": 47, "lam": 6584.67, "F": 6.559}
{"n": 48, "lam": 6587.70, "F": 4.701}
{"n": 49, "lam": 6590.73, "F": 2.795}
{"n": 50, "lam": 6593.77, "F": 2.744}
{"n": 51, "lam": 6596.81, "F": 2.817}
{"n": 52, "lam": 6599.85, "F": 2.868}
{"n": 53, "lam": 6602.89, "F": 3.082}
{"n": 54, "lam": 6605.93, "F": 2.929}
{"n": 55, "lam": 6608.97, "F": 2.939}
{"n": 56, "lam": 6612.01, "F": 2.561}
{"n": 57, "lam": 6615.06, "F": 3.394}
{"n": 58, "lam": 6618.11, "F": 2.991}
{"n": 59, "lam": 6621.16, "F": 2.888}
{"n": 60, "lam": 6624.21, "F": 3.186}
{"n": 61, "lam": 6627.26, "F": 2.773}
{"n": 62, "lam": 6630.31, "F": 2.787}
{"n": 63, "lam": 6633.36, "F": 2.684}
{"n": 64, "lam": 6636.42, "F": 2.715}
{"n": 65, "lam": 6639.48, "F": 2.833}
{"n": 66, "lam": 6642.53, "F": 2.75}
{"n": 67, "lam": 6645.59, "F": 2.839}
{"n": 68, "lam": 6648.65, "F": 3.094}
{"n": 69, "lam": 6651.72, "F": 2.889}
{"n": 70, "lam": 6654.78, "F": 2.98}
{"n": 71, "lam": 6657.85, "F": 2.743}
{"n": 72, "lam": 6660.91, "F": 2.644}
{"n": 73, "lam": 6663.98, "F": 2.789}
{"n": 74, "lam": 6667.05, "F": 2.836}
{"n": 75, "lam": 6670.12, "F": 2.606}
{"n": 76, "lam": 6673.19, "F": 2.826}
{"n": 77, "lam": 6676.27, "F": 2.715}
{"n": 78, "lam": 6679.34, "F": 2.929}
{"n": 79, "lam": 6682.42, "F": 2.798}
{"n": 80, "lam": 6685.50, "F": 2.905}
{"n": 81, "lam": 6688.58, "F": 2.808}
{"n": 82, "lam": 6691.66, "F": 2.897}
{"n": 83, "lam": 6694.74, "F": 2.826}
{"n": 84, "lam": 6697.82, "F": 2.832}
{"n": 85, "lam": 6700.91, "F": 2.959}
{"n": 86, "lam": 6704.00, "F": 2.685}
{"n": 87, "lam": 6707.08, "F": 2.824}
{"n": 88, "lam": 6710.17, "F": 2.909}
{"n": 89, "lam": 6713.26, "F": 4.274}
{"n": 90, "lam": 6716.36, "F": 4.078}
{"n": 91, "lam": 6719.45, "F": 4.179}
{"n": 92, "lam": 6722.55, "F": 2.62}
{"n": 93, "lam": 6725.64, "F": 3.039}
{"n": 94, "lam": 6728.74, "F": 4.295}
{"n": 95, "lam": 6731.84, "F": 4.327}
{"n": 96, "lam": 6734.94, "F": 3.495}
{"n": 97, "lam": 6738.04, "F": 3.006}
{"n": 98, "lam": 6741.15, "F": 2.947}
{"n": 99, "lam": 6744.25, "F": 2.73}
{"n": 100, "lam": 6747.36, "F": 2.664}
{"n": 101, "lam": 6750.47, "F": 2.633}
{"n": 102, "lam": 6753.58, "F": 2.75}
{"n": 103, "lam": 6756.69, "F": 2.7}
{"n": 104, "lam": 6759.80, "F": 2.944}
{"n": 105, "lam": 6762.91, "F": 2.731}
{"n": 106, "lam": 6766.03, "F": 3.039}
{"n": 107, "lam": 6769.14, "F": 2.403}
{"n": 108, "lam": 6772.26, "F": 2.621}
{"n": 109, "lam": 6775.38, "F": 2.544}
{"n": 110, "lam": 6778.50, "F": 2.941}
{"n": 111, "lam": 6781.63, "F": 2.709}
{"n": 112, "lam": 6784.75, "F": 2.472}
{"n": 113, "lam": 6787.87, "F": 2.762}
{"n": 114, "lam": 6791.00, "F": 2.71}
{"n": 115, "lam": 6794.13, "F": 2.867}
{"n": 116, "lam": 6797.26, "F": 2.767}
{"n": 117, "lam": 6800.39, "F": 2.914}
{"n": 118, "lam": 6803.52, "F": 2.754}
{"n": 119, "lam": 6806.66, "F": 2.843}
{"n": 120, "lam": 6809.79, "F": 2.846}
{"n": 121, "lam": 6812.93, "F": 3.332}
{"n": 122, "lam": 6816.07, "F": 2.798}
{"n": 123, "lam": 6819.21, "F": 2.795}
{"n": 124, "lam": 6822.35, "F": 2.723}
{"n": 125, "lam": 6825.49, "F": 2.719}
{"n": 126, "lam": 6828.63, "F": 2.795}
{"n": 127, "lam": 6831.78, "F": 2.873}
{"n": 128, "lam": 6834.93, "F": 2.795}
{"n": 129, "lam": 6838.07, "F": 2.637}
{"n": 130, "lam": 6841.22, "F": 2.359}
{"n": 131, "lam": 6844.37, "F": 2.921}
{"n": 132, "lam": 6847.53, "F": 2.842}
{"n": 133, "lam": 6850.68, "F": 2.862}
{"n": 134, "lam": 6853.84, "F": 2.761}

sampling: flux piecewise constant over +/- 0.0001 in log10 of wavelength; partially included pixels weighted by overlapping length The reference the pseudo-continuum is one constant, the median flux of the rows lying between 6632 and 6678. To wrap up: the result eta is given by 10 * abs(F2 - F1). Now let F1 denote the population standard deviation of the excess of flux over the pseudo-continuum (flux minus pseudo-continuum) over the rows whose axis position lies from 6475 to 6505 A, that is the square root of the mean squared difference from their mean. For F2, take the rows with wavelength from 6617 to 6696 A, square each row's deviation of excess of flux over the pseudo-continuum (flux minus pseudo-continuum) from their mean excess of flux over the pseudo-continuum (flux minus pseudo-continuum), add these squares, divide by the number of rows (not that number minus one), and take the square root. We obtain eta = 0.9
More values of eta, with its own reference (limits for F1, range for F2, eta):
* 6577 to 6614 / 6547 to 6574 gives 16.7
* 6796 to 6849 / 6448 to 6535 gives 0.2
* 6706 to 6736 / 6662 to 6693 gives 5.7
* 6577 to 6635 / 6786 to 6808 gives 11.9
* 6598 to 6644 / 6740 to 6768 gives 0.7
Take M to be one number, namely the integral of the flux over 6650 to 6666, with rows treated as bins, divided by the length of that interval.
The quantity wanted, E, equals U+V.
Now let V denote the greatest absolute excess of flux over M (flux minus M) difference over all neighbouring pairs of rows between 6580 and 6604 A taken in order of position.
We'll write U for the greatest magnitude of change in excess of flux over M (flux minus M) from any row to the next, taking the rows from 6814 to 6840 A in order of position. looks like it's 2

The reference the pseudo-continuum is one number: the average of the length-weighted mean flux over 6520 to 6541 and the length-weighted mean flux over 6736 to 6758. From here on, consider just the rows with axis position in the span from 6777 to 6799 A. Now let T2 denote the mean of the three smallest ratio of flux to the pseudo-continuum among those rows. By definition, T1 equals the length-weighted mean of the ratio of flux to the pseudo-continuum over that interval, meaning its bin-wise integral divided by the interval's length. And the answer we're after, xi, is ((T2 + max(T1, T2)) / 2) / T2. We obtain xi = 1.02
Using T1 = 0.96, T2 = 0.92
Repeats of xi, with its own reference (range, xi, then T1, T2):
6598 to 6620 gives 1.03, 1.03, 0.97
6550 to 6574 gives 1.49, 2.01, 1.02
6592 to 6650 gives 1.04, 1.01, 0.92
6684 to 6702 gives 1.01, 1.00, 0.98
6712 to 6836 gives 1.10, 1.04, 0.86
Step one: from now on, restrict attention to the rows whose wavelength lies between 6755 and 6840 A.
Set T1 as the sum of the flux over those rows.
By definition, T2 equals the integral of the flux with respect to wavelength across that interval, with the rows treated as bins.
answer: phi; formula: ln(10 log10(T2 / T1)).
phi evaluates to 1.61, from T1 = 75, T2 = 236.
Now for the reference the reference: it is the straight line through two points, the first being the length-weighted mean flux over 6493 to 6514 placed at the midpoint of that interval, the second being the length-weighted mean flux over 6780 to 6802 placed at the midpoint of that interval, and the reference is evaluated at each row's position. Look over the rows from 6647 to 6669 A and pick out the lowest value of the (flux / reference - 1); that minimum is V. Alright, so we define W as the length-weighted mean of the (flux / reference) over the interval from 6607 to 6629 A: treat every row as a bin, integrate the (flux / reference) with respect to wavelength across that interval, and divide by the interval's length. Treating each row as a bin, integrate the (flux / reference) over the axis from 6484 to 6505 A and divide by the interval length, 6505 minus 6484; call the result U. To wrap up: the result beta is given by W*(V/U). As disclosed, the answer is -0.040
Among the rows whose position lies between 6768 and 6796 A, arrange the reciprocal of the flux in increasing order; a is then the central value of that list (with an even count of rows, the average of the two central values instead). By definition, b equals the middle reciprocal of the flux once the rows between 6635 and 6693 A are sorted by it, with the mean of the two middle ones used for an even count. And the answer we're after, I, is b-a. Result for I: -0.015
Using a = 0.369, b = 0.354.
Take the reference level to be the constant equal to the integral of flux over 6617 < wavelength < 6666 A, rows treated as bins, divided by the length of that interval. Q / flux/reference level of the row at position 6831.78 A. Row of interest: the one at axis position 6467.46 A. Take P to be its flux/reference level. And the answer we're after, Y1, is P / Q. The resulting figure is 1.03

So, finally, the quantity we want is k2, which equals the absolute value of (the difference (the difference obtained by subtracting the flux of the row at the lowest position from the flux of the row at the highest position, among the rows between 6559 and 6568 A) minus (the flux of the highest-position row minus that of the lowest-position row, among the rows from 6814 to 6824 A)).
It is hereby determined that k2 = 2.8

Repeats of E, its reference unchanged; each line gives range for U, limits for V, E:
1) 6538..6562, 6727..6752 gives 8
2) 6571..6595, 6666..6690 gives 3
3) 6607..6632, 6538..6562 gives 8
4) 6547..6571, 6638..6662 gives 7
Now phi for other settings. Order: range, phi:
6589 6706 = 1.59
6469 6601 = 1.56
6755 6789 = 1.59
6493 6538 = 1.56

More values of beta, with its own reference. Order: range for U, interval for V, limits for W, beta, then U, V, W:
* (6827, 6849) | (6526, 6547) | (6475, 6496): -0.014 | 1.00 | -0.014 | 1.02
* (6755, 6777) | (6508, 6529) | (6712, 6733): -0.023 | 0.99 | -0.016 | 1.39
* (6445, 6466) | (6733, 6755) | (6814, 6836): -0.040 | 1.04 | -0.041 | 1.02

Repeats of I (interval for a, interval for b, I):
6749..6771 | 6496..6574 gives -0.029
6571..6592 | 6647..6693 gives 0.120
